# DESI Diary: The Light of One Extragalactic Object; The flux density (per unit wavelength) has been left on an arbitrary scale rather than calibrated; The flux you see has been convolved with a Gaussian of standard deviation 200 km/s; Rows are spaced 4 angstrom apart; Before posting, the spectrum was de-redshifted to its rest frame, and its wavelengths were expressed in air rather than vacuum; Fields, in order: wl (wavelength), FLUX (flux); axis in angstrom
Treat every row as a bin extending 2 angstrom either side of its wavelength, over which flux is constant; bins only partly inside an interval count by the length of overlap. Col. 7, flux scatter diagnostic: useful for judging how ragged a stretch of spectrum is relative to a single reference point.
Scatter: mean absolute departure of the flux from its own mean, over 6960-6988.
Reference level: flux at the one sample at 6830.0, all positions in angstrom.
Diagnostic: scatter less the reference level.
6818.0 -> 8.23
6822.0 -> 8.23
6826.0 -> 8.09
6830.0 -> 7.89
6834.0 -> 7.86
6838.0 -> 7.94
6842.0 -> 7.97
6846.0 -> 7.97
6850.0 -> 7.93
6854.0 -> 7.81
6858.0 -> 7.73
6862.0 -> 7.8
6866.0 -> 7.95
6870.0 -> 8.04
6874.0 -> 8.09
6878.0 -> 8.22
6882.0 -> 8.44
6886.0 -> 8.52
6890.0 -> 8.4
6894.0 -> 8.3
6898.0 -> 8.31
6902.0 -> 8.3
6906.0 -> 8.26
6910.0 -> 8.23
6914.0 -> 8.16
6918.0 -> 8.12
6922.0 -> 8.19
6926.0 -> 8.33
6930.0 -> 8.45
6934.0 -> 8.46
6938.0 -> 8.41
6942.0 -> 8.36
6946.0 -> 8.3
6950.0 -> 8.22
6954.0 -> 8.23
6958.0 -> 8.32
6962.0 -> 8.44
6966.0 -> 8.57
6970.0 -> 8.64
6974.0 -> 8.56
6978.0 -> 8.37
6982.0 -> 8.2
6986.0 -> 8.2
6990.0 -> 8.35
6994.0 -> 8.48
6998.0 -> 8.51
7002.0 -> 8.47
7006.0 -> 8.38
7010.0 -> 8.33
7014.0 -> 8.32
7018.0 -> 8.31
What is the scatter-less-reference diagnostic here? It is -7.75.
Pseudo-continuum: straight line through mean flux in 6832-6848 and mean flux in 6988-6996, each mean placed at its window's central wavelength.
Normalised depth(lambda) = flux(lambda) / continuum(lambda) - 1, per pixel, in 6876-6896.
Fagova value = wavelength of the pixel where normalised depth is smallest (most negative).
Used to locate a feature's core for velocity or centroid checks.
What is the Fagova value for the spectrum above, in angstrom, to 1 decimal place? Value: 6878.0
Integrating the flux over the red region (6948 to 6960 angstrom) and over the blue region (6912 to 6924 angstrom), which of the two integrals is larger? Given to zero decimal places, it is 99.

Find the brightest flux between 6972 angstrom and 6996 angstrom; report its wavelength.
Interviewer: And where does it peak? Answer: 6974.0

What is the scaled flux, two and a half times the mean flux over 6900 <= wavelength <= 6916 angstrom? 20.6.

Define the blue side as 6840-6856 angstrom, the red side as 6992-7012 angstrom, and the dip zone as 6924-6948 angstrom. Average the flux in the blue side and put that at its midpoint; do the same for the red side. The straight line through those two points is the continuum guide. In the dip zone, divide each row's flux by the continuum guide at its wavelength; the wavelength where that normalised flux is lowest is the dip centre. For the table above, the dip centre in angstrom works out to 6946.0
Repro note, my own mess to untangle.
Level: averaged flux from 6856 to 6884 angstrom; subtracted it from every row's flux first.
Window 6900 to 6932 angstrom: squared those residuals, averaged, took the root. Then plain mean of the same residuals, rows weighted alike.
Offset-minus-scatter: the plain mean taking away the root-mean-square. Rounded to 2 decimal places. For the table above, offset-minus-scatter -0.02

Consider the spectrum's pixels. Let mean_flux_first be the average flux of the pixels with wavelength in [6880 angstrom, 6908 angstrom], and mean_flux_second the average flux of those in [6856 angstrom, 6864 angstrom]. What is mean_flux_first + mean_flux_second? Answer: 16.1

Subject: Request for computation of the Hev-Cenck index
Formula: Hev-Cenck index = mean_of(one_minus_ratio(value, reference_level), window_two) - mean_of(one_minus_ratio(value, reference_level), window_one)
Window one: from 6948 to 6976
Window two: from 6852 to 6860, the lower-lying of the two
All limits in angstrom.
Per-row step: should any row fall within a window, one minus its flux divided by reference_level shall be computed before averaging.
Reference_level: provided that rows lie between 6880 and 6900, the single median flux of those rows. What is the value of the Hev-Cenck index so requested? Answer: 0.08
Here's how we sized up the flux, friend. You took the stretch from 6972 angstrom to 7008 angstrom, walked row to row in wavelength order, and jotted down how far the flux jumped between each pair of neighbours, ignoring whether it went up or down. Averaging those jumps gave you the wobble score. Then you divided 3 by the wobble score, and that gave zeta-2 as 30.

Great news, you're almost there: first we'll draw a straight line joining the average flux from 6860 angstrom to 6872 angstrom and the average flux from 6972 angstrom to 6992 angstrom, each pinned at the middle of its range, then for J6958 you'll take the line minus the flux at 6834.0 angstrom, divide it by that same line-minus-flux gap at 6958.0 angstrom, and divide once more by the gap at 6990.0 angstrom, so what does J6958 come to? 44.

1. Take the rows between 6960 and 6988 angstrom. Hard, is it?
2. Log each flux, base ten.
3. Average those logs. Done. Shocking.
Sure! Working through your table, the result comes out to 0.926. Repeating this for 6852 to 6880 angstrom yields 0.900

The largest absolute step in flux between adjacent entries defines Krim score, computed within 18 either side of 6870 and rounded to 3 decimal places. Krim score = 0.220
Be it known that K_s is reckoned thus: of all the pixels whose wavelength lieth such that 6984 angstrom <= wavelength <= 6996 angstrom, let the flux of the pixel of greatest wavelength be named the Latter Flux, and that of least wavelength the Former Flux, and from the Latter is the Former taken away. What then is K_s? 0.3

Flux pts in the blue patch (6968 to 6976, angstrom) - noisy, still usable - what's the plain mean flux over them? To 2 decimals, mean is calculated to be 8.60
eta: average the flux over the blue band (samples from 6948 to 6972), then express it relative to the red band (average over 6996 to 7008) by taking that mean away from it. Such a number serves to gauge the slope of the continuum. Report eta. -0.05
